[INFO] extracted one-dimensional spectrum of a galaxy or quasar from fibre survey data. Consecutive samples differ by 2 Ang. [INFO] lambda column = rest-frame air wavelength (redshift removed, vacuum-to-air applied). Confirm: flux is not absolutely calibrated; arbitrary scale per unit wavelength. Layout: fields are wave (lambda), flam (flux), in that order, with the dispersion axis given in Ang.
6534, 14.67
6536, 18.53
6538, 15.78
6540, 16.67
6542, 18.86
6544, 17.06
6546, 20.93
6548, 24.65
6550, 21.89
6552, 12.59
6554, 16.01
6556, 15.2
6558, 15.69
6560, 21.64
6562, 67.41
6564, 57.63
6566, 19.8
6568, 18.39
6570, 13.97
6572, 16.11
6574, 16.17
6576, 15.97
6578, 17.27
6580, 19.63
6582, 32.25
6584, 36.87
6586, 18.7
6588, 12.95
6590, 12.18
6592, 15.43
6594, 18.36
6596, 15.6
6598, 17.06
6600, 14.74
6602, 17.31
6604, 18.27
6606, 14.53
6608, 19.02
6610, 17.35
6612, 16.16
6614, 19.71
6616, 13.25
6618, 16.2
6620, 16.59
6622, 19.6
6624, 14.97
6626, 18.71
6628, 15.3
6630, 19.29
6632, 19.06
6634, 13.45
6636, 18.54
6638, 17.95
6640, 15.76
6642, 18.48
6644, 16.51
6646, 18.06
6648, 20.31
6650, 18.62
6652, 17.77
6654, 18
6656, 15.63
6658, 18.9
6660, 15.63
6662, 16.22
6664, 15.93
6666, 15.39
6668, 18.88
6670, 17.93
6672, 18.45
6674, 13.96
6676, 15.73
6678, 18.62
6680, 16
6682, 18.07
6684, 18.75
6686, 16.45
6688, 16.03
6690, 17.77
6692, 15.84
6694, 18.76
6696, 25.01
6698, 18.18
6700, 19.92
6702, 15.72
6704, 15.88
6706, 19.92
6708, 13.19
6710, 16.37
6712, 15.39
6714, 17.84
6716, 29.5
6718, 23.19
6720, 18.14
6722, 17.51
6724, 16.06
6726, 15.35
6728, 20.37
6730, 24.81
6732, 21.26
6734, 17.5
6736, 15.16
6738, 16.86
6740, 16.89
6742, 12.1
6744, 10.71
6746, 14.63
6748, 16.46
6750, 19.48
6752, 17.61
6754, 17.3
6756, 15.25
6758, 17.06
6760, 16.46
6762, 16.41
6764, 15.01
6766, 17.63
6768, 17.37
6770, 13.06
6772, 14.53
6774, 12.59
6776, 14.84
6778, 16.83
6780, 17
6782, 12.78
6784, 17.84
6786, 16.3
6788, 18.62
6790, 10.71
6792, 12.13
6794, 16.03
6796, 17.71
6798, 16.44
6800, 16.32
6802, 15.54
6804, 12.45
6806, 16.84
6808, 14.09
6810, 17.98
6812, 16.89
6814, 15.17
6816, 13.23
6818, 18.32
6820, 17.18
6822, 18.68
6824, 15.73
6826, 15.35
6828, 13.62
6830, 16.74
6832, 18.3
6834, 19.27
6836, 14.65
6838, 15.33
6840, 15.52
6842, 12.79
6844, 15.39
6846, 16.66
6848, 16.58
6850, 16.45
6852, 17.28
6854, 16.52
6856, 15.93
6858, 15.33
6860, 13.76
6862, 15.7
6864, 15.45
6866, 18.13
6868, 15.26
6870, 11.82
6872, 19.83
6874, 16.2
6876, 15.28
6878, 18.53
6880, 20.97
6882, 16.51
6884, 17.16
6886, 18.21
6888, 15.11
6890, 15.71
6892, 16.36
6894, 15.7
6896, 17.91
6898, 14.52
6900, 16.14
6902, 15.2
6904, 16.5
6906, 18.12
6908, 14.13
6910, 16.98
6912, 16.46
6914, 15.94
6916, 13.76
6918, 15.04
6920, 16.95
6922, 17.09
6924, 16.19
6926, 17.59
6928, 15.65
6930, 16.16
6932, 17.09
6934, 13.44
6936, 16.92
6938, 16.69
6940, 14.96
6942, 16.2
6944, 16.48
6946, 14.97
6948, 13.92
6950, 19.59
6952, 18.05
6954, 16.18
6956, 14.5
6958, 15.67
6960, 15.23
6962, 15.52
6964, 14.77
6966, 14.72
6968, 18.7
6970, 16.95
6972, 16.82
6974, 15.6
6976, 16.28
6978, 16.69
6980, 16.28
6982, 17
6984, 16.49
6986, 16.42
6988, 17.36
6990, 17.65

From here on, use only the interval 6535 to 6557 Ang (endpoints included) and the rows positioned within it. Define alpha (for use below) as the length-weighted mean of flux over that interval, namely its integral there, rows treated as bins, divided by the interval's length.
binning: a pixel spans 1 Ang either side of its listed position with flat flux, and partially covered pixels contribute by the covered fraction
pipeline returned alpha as 18.0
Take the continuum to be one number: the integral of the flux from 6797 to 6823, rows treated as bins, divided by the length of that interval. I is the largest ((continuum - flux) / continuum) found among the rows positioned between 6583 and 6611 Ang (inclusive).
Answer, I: 0.24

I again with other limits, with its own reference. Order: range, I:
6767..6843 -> 0.33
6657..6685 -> 0.13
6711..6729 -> 0.05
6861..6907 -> 0.27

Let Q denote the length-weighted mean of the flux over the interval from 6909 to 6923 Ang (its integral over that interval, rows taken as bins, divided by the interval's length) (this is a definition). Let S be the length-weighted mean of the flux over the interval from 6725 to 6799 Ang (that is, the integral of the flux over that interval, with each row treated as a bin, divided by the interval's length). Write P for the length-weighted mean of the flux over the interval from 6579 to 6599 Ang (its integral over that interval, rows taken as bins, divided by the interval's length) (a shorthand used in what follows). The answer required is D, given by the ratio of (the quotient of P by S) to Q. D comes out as 0.08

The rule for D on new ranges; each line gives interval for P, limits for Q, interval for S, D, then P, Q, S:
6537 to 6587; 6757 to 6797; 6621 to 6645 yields 0.08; 22.7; 15.5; 17.3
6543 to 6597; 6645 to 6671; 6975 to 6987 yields 0.08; 21.9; 17.5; 16.5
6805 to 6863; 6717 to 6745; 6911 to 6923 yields 0.06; 16.0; 17.6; 15.9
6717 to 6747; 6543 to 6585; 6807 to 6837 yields 0.04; 17.4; 23.7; 16.3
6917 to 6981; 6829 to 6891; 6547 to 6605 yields 0.05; 16.2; 16.3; 21.4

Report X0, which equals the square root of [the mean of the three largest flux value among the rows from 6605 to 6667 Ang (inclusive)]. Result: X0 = 4.5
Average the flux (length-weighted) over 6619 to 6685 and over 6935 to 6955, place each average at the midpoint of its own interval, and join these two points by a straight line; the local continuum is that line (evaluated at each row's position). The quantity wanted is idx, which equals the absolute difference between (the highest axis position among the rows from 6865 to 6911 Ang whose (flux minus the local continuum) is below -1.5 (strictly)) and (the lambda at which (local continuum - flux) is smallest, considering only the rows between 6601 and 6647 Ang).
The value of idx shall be 294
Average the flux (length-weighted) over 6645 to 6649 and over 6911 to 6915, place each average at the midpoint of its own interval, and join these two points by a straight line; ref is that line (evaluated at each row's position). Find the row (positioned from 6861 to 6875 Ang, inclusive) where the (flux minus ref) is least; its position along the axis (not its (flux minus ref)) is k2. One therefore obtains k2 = 6870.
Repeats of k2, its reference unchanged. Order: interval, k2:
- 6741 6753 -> 6744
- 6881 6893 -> 6888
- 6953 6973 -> 6956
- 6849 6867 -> 6860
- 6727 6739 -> 6736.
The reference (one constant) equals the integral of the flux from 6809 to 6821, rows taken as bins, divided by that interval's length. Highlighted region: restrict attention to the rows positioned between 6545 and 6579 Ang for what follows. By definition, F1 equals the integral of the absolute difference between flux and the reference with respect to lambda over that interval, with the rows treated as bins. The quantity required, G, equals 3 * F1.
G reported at 789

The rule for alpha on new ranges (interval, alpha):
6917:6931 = 16.4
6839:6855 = 15.9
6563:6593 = 21.6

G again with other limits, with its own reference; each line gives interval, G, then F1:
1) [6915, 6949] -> 107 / 36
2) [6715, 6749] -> 337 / 112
